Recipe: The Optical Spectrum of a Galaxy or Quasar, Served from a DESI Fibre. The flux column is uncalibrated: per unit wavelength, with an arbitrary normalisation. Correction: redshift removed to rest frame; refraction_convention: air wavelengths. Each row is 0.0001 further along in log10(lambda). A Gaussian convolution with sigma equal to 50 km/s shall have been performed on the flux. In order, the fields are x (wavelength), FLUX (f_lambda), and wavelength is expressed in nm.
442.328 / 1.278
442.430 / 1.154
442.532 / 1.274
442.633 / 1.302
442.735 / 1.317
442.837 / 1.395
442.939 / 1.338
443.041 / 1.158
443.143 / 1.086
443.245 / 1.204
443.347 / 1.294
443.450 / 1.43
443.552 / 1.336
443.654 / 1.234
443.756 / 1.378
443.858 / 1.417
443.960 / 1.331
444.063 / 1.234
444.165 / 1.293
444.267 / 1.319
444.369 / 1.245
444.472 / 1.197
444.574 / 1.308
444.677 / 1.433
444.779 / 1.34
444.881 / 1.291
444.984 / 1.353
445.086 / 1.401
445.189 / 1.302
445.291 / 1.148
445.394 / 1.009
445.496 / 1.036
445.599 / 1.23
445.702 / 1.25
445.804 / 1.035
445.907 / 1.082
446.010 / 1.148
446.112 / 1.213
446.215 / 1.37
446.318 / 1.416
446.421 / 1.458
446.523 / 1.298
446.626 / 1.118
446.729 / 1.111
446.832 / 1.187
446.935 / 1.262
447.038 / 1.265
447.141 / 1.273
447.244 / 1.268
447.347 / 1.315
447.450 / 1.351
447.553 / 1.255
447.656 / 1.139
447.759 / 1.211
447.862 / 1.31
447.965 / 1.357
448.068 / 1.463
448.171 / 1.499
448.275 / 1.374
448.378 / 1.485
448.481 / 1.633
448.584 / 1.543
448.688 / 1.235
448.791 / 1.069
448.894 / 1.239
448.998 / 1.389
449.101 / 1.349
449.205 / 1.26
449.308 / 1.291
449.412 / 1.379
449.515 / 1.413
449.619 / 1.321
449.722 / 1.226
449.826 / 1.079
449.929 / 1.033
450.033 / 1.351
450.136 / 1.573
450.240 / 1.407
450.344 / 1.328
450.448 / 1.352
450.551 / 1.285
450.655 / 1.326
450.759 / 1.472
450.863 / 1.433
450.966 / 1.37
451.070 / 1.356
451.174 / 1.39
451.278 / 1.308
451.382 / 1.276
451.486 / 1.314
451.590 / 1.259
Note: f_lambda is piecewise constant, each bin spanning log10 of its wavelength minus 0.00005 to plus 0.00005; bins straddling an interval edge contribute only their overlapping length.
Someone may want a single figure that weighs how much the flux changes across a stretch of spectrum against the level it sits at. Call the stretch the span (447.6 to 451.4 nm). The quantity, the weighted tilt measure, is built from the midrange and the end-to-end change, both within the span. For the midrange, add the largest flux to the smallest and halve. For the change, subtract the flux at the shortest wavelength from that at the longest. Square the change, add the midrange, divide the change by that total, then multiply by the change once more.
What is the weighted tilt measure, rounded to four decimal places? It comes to 0.0139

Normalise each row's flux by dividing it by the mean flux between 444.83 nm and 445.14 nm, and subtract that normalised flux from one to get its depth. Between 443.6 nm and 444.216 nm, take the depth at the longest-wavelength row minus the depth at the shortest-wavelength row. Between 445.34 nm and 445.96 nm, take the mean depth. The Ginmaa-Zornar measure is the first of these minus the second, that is -0.2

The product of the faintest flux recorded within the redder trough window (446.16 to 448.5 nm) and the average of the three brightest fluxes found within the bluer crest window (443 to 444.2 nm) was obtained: 1.56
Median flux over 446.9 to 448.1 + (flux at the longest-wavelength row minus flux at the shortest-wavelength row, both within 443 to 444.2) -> 1.41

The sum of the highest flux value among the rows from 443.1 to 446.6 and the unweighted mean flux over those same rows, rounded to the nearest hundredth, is 2.73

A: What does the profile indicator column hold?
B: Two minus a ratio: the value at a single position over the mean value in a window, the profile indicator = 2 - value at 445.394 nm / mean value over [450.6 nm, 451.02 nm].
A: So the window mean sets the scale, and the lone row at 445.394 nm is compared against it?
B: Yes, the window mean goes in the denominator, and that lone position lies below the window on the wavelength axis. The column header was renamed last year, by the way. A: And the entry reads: 1.28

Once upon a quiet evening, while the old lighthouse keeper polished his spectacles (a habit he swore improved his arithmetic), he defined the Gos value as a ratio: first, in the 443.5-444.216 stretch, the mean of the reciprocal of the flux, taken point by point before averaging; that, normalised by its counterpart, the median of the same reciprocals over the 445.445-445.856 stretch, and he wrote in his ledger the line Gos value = 0.856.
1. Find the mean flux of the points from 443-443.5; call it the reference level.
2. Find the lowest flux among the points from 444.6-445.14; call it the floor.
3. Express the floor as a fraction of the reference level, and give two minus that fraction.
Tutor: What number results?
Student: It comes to 0.95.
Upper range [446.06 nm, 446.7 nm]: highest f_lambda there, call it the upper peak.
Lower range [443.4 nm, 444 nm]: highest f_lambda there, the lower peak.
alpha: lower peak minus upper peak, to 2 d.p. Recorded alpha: -0.03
